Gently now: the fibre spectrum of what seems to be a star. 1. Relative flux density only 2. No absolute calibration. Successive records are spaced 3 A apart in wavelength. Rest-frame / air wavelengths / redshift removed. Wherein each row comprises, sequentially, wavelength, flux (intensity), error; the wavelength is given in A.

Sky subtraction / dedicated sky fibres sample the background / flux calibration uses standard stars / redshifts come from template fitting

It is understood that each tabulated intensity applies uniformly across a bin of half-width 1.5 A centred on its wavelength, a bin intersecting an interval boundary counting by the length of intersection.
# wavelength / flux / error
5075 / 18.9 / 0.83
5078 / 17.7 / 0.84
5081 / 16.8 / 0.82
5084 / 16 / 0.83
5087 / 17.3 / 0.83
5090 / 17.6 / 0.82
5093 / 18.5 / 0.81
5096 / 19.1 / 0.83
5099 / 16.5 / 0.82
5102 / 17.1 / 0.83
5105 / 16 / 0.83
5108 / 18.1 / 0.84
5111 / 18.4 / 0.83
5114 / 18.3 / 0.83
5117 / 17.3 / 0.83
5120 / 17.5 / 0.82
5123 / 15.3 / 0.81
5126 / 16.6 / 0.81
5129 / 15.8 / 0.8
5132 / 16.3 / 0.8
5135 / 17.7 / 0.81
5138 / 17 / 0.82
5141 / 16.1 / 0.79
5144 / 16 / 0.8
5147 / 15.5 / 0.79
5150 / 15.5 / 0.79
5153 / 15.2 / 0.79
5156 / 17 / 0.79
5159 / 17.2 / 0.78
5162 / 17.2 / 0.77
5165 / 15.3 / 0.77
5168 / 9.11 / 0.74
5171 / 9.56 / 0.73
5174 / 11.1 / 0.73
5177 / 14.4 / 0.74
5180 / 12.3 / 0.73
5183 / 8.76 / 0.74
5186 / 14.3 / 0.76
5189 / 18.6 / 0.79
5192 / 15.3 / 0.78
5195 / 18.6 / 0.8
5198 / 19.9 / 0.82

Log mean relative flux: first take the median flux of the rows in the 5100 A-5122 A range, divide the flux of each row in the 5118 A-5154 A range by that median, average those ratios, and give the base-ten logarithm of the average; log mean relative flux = -0.033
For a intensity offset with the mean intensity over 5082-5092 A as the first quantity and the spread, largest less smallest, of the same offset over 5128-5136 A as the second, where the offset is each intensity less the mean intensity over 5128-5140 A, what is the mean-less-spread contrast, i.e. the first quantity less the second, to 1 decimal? -1.6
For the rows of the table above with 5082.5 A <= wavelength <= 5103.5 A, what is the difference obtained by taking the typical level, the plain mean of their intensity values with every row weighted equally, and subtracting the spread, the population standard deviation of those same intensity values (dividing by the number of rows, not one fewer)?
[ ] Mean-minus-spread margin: 16.4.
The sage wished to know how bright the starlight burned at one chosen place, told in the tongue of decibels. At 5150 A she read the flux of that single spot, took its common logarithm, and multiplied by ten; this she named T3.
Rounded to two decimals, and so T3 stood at 11.90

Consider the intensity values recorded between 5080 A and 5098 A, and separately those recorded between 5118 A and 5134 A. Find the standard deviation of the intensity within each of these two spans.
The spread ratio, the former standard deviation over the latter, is 1.4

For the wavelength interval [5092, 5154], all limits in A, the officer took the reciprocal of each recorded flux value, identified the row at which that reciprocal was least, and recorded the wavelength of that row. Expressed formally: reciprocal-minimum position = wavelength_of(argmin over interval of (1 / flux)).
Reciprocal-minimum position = 5096 A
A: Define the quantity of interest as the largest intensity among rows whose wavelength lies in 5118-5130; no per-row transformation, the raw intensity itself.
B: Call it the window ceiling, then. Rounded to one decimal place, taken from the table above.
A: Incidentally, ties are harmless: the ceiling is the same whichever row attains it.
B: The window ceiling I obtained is 17.5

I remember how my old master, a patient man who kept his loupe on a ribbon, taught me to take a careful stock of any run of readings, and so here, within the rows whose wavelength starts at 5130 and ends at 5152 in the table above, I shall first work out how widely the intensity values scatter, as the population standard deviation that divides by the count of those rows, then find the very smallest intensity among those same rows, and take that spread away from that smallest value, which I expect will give 14.8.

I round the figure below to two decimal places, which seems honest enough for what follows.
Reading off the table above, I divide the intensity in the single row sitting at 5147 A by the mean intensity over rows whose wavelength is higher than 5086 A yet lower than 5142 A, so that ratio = 0.90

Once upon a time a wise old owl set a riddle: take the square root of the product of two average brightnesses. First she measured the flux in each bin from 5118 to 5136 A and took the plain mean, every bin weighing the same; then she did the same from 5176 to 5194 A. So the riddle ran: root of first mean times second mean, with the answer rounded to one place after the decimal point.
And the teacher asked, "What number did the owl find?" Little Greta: 15.2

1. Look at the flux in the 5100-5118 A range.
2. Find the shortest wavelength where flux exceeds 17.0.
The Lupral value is 5102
